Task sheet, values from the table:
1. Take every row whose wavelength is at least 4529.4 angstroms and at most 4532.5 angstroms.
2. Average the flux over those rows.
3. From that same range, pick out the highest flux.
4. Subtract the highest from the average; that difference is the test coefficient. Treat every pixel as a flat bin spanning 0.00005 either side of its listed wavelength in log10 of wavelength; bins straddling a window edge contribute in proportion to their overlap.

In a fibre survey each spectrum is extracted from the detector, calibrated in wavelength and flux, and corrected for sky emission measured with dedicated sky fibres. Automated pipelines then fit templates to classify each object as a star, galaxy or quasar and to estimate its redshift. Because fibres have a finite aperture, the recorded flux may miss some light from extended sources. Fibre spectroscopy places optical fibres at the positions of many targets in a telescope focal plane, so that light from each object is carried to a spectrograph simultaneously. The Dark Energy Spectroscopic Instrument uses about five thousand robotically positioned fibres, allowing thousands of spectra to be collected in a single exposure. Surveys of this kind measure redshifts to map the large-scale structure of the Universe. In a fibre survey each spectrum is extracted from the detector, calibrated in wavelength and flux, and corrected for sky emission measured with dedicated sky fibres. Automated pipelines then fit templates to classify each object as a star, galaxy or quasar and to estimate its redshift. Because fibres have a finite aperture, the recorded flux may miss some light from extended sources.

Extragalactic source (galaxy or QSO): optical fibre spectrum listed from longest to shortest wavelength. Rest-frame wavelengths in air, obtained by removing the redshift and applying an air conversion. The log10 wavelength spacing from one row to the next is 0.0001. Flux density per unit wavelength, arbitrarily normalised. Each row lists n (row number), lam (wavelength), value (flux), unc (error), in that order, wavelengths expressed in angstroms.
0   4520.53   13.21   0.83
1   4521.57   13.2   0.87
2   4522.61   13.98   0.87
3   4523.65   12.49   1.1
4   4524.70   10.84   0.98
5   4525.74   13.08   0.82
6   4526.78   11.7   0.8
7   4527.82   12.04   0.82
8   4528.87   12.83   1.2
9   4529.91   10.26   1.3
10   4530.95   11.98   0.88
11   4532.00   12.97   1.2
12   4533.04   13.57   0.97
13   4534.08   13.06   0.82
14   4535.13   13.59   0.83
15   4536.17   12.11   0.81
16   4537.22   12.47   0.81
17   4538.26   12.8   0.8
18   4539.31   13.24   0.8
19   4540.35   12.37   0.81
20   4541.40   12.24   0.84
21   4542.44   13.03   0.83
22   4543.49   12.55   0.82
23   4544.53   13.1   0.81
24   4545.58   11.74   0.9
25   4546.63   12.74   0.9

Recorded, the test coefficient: -1.2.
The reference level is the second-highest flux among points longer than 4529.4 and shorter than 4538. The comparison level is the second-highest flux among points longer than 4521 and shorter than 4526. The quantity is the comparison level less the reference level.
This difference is -0.4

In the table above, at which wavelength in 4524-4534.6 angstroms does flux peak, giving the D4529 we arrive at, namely 4533.04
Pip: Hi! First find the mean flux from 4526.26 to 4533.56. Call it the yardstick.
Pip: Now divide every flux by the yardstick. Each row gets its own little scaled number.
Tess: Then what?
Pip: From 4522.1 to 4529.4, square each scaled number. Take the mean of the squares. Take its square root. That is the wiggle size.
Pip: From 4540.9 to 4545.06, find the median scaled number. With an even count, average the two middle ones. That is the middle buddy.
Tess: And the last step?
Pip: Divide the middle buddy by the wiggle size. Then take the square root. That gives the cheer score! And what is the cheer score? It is 1.01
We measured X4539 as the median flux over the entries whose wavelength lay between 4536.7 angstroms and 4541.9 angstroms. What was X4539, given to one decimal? 12.5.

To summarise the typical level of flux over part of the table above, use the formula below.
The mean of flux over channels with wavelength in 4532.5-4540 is 13.0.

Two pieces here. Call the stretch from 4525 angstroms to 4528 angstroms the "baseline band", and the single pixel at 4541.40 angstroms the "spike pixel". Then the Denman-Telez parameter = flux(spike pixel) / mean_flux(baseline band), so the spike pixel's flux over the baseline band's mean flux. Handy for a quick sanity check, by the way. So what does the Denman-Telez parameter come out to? 1.00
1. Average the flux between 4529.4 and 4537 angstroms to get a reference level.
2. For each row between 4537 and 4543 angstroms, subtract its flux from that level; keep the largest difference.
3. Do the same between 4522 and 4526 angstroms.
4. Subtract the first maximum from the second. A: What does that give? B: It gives 1.4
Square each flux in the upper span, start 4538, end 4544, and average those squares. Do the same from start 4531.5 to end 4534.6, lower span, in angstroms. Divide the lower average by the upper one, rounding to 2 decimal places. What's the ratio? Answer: 1.08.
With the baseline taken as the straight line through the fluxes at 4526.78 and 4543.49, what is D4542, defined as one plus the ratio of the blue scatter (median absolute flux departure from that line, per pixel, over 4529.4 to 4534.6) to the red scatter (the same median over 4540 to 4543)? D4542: 5.9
